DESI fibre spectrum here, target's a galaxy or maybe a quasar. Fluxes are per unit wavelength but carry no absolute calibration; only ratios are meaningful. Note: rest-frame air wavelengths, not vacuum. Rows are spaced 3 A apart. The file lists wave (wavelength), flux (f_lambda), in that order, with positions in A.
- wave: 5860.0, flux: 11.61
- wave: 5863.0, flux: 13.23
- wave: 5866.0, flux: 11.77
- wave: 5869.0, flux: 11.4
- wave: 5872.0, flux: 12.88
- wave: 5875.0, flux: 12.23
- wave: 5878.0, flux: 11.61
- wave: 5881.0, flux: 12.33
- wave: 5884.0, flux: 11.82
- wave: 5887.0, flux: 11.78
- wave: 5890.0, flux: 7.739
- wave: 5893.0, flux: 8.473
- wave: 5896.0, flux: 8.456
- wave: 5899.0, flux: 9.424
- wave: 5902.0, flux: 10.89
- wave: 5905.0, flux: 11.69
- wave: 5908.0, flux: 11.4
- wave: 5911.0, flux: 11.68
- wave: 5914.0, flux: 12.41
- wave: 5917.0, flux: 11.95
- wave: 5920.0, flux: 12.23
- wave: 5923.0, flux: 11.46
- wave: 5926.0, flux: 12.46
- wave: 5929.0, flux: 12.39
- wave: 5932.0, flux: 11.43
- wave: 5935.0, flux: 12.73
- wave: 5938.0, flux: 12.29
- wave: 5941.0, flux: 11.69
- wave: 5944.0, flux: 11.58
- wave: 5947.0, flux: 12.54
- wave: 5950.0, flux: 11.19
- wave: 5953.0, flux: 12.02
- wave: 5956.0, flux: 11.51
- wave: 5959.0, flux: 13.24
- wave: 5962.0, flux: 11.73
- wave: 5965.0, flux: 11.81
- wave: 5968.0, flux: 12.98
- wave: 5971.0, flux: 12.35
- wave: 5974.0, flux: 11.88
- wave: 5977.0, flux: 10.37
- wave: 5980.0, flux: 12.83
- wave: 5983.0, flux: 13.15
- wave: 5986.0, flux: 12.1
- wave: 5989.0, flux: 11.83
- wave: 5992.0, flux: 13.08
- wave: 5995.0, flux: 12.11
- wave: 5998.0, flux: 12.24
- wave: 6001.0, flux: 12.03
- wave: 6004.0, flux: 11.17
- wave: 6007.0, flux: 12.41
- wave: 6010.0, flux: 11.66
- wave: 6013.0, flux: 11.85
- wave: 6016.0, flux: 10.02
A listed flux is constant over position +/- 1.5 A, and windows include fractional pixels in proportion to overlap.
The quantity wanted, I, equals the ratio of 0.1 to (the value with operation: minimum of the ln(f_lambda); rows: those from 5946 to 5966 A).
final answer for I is 0.0414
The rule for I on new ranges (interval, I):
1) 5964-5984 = 0.0428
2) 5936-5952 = 0.0414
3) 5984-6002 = 0.0405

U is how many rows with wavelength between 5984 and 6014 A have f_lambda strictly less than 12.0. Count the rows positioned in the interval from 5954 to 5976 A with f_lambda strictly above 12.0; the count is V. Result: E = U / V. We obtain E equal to 1.3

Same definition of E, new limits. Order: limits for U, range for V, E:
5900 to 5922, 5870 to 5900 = 1.7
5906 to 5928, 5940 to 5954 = 2.0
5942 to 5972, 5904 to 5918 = 5.0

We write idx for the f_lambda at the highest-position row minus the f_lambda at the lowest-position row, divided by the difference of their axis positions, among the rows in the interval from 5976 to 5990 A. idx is 0.12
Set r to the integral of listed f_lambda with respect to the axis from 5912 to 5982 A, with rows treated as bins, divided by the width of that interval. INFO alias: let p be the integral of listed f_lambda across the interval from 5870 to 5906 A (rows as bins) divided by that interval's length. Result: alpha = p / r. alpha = 0.89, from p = 10.8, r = 12.1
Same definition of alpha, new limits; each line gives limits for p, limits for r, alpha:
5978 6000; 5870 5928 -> 1.11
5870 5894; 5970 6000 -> 0.92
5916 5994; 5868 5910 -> 1.11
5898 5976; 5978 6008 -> 0.97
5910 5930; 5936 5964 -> 1.01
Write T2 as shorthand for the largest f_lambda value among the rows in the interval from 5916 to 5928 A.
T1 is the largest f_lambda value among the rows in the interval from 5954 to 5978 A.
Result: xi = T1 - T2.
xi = 0.8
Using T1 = 13.24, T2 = 12.46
